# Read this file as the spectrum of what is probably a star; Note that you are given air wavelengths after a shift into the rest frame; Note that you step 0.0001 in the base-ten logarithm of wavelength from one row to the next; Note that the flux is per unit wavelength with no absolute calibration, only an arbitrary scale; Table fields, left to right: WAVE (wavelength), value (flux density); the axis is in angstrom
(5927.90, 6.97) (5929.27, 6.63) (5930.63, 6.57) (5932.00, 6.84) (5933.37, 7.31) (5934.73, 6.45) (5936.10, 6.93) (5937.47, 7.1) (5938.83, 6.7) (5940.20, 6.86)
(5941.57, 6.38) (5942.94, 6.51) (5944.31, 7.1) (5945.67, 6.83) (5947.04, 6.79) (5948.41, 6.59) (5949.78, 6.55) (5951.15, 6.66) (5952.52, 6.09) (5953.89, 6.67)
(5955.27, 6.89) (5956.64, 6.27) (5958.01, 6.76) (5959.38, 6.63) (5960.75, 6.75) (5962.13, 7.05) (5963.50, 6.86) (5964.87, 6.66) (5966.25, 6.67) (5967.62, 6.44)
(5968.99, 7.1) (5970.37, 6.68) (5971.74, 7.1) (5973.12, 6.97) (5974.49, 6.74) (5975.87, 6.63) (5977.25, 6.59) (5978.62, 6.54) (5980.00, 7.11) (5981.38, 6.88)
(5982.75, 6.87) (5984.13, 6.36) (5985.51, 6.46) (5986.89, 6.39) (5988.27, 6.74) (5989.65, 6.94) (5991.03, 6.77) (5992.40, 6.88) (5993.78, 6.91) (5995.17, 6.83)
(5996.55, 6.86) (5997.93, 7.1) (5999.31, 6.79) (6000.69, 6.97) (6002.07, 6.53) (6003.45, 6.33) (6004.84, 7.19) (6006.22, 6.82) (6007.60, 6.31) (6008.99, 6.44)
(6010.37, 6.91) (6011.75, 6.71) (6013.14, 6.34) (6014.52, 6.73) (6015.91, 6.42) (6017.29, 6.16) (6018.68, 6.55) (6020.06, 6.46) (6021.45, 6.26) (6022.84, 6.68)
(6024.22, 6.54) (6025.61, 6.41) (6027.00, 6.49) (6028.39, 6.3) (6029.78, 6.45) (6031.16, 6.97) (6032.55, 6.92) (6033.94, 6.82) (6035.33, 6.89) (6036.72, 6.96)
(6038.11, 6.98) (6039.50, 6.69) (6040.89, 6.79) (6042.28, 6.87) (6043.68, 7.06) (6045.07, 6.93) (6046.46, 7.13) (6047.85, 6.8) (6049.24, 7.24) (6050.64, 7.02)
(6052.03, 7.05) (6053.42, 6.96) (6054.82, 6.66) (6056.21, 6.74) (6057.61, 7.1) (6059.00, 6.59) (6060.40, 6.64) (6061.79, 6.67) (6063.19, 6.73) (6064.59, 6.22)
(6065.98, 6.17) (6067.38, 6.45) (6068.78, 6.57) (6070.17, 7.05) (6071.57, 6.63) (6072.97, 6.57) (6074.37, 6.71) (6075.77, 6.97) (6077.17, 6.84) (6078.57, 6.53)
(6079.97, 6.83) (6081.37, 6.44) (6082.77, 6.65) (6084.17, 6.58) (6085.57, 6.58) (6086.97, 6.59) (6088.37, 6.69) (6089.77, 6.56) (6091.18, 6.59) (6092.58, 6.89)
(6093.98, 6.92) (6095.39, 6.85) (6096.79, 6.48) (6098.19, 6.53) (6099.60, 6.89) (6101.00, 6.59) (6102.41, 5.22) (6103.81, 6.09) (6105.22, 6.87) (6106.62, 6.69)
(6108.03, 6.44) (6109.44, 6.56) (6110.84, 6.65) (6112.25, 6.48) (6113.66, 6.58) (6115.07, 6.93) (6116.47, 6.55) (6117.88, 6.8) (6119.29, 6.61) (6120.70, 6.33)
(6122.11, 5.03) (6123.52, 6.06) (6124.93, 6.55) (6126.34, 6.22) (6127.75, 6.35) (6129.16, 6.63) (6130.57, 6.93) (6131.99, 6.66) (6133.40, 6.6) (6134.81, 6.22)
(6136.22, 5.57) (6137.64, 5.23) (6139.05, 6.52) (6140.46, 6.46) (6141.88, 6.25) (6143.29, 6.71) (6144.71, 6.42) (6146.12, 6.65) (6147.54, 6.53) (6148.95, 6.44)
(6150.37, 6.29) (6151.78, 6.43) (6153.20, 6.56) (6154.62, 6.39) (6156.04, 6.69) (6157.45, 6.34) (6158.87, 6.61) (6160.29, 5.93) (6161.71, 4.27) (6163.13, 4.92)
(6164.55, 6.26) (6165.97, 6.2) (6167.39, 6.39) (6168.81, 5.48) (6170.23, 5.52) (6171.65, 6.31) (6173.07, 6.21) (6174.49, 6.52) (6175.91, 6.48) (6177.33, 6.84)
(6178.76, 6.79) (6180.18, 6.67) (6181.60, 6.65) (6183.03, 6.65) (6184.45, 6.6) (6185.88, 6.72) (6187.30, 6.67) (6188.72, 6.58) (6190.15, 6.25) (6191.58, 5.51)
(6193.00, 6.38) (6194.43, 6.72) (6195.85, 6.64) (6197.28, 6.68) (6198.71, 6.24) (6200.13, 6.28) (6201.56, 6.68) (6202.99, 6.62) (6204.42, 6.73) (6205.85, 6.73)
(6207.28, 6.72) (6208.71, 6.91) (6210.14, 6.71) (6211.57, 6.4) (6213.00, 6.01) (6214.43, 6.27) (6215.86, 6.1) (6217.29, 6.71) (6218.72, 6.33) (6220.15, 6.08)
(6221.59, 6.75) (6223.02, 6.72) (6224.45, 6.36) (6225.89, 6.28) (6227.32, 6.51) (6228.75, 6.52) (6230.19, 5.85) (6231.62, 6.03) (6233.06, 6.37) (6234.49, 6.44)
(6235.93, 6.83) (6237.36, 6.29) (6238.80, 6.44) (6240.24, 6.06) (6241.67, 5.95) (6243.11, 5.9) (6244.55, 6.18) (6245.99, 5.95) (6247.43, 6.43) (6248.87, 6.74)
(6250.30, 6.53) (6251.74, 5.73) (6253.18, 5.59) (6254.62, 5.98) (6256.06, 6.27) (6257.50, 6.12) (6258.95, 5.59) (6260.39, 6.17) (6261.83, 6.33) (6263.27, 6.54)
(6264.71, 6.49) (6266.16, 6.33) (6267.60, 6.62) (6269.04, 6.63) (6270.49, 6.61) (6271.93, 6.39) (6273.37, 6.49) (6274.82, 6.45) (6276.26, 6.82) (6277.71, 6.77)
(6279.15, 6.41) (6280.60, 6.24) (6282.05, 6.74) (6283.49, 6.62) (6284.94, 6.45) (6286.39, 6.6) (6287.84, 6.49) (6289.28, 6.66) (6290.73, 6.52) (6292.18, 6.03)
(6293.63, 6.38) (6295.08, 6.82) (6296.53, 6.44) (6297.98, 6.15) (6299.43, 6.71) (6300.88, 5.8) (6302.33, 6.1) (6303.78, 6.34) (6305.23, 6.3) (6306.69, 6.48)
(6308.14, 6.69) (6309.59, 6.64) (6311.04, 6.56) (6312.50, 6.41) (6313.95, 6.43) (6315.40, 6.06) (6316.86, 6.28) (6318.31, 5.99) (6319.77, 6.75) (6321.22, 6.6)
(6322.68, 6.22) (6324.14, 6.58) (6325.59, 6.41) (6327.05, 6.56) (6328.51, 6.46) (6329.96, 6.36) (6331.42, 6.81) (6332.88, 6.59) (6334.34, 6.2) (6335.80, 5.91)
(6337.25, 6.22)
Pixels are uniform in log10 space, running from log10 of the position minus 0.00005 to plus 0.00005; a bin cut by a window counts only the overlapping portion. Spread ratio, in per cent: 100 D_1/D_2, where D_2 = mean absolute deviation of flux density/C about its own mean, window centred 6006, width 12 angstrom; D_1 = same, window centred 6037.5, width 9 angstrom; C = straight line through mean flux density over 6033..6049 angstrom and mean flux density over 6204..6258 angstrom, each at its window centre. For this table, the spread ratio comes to 34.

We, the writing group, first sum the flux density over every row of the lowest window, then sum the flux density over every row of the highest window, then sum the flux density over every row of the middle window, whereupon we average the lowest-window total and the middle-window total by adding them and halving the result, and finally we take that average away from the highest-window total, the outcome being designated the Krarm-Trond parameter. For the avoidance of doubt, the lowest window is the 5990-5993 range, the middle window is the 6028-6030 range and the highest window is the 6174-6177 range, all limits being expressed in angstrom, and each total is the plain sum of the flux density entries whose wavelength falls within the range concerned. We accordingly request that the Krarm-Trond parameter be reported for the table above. -0.20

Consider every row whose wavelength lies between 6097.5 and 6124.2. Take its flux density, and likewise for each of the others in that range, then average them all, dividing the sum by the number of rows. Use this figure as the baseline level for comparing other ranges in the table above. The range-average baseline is 6.42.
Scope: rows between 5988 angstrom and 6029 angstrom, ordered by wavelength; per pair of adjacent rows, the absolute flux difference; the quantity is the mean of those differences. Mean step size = 0.26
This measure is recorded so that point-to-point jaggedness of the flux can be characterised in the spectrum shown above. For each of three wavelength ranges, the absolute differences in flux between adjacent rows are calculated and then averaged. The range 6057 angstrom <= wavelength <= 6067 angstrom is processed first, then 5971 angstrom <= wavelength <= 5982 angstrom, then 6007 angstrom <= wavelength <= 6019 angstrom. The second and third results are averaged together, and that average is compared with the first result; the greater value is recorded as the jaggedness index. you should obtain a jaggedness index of 0.25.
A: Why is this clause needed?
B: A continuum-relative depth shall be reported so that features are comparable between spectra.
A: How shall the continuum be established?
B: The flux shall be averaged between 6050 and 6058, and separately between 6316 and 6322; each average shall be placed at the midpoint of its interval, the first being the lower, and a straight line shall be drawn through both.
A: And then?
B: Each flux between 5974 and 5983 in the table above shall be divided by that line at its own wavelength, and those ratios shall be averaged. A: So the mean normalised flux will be 0.96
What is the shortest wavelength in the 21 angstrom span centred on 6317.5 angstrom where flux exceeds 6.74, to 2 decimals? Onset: 6319.77 angstrom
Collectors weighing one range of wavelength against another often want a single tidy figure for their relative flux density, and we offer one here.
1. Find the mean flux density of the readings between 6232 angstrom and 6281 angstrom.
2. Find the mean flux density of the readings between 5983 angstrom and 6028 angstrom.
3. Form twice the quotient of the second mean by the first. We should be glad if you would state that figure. 2.10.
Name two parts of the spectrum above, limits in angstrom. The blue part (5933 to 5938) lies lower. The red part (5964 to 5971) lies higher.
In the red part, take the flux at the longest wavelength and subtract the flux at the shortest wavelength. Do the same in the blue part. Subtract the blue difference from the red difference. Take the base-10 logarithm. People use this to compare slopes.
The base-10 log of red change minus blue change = -0.64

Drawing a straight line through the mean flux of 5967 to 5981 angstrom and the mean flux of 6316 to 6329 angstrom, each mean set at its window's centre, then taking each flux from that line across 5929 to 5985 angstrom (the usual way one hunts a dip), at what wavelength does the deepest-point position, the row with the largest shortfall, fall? 5952.52 angstrom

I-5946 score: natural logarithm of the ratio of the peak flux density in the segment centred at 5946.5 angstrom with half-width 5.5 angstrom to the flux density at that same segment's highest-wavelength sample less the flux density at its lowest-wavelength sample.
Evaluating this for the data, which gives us 3.2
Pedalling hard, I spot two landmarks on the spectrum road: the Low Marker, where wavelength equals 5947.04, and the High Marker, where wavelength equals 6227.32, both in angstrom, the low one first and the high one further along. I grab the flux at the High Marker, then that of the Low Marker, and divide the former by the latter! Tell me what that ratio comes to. 0.959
